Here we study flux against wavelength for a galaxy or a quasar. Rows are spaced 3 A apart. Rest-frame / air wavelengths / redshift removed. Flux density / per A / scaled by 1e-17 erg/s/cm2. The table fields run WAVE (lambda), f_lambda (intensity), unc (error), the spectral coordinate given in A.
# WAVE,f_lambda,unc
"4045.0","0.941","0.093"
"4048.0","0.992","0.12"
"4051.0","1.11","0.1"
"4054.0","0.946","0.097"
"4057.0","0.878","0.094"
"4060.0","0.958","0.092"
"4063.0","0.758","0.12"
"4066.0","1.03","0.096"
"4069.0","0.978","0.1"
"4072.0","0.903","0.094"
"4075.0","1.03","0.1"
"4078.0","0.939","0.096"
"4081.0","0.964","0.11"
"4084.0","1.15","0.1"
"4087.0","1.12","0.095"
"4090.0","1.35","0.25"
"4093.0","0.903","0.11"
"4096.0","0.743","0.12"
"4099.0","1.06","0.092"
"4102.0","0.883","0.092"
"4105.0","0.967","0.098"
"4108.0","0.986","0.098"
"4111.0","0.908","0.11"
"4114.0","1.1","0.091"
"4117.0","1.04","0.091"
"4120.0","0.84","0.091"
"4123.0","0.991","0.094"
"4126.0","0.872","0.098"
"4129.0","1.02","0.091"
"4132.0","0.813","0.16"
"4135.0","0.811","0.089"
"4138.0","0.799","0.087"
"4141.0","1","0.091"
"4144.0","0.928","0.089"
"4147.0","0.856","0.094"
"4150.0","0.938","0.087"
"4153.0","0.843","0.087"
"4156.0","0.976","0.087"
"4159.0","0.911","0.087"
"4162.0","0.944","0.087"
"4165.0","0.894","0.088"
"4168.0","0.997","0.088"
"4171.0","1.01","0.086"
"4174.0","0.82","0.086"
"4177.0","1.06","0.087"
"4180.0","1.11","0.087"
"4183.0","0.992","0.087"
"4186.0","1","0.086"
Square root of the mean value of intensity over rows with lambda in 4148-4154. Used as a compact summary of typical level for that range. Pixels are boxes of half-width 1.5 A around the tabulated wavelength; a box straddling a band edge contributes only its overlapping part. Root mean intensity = 0.944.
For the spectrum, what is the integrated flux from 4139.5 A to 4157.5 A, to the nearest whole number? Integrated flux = 17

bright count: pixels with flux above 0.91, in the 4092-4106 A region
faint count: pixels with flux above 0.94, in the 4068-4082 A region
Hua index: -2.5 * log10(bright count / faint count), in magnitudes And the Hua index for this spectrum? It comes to 0.44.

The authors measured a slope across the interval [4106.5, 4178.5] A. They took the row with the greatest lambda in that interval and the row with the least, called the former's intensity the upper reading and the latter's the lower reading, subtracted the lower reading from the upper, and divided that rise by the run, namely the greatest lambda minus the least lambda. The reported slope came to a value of 0.0011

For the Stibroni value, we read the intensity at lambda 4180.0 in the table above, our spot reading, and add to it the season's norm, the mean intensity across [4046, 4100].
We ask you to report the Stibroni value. 2.10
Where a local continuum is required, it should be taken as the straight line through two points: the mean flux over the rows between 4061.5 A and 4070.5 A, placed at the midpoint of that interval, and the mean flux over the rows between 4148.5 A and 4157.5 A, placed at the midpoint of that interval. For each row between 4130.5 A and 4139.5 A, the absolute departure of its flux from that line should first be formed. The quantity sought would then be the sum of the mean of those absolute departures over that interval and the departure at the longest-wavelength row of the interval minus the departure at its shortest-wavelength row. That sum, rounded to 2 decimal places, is 0.13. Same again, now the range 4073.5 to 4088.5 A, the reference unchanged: 0.21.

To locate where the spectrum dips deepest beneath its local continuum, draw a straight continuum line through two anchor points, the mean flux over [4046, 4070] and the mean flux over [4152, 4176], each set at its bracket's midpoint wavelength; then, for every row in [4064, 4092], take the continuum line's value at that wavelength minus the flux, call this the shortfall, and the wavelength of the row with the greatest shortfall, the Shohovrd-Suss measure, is 4072.0 A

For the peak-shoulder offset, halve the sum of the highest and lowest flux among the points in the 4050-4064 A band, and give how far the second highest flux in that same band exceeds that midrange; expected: 0.024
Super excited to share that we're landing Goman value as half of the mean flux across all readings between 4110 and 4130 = 0.484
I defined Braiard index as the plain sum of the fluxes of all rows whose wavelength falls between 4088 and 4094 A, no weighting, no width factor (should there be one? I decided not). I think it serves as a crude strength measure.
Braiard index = 2.25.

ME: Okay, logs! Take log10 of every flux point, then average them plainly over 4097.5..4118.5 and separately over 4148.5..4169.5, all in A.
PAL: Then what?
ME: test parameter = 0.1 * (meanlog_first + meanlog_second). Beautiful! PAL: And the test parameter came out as -0.0037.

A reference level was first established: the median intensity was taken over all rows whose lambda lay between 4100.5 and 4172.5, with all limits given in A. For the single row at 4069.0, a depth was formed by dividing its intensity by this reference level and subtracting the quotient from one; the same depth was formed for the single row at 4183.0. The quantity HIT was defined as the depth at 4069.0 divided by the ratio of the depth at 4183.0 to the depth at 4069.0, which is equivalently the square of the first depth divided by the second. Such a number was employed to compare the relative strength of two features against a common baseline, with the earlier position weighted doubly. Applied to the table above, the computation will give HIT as -0.04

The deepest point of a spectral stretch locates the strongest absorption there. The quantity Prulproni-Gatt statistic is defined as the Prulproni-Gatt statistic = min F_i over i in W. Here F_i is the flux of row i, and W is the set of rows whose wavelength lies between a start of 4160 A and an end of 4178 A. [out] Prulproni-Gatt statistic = 0.82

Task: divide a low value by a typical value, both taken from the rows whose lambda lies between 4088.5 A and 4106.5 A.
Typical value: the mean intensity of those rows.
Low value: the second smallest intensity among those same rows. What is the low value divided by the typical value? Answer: 0.897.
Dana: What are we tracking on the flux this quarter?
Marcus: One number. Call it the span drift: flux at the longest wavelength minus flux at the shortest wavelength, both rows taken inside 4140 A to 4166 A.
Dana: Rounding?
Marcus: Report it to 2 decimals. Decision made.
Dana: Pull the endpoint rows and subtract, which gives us -0.11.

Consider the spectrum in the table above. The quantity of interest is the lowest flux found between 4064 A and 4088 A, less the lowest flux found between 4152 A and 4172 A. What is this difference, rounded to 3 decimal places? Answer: 0.060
